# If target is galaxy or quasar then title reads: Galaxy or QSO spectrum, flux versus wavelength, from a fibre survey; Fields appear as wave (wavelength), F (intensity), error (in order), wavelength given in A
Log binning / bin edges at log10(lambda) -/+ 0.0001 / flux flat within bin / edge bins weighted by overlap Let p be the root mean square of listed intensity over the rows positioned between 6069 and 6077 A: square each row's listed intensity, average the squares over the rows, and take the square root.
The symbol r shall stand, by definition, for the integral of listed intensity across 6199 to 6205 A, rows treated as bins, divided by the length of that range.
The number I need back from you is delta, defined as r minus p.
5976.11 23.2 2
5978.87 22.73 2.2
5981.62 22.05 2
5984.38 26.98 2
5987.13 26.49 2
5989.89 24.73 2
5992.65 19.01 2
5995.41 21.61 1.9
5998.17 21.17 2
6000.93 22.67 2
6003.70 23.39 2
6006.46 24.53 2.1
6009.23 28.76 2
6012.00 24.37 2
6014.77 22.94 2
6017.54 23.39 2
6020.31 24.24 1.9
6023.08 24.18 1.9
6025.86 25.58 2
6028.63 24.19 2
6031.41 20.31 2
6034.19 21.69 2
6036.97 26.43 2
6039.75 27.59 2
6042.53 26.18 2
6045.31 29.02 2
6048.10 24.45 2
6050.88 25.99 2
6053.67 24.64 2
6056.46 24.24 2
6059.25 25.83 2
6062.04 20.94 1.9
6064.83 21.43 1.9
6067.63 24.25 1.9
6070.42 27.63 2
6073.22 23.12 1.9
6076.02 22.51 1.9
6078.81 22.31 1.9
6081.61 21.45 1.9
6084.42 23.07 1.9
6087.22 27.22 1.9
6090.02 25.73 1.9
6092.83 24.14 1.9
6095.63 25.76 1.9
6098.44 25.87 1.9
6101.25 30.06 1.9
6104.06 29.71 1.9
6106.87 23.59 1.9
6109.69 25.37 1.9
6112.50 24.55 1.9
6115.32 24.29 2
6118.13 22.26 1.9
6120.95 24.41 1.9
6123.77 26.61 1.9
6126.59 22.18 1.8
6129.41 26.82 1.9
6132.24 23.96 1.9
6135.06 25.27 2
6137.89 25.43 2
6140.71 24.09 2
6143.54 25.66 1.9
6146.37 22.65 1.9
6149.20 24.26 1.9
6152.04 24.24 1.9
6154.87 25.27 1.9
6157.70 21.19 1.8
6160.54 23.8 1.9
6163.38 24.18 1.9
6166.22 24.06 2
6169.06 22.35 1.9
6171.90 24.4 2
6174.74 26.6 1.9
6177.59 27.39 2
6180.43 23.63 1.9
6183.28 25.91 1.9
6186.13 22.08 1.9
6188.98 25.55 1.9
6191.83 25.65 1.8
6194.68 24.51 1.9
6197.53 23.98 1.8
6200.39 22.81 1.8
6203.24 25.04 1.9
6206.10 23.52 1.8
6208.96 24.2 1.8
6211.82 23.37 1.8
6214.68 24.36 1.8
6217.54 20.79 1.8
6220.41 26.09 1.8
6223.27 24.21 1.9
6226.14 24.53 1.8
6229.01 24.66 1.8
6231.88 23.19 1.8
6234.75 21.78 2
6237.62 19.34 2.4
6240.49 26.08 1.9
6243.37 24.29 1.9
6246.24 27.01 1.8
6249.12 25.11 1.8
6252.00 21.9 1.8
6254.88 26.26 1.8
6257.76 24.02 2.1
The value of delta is -0.6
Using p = 24.5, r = 23.9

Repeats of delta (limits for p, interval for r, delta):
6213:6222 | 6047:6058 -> 1.0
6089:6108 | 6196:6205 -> -2.6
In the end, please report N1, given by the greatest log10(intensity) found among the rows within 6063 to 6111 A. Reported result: 1.48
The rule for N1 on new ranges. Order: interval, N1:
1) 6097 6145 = 1.48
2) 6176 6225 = 1.44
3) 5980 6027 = 1.46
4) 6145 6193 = 1.44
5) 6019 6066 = 1.46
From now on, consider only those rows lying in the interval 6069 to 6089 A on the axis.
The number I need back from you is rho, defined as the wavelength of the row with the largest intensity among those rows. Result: 6070.42 A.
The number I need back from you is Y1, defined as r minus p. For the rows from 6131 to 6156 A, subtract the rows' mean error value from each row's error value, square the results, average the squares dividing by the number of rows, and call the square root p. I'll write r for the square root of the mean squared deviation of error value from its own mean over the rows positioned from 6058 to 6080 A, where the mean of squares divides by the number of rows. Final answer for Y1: 0.00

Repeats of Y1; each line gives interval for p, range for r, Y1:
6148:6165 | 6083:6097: -0.04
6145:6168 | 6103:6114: -0.05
